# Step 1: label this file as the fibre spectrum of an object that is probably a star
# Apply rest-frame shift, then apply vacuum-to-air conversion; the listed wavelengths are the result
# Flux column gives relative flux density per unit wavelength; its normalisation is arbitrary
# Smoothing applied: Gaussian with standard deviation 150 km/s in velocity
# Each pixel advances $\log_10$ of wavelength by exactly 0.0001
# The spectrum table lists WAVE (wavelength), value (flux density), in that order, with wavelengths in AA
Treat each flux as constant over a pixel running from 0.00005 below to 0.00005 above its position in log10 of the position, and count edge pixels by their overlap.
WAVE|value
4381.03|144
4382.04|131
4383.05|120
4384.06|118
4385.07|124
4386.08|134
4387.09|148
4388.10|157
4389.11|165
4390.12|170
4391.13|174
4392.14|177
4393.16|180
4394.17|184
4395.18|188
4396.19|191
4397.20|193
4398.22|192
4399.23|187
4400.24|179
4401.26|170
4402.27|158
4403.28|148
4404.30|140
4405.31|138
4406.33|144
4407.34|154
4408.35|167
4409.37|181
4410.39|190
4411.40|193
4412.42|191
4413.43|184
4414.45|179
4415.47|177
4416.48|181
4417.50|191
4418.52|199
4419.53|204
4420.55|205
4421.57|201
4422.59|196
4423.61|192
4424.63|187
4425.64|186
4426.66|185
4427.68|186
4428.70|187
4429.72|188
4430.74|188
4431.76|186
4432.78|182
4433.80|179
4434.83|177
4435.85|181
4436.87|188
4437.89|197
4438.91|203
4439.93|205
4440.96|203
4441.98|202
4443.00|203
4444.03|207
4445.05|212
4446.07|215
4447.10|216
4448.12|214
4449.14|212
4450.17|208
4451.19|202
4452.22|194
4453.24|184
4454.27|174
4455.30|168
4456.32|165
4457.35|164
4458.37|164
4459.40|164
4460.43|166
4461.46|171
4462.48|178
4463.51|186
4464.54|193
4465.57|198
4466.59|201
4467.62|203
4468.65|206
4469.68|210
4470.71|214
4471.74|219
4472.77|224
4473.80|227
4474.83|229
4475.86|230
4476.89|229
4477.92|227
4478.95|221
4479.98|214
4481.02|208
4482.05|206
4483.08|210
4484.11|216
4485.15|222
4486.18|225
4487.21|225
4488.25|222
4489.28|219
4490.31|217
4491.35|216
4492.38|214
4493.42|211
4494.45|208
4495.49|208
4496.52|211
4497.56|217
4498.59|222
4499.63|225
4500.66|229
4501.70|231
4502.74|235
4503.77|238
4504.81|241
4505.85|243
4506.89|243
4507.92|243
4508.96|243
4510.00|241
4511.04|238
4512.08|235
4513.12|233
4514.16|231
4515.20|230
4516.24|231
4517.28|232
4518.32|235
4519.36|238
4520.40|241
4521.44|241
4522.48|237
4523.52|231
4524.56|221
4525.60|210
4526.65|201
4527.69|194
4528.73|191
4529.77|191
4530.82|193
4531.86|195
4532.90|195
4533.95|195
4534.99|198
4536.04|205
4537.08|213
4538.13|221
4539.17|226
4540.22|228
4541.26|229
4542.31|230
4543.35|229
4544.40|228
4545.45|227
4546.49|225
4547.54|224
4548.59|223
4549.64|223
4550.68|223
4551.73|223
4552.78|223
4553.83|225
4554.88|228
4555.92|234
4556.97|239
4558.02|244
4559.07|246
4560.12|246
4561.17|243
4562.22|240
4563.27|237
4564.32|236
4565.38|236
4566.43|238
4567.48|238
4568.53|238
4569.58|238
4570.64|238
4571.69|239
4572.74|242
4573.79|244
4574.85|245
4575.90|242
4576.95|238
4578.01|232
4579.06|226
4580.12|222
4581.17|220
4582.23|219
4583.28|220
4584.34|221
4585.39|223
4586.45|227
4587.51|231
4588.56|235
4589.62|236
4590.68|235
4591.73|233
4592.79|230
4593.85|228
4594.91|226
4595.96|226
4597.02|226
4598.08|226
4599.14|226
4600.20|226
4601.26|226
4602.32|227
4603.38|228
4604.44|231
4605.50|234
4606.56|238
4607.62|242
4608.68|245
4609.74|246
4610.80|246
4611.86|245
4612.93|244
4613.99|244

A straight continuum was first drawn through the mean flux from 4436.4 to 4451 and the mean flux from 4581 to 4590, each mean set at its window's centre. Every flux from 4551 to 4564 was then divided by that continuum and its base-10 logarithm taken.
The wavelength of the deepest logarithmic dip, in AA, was 4552.78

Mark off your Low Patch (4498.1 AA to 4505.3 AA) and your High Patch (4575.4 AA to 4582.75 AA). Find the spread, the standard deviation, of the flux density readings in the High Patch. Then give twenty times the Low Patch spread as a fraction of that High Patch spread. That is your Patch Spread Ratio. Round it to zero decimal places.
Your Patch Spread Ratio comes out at 15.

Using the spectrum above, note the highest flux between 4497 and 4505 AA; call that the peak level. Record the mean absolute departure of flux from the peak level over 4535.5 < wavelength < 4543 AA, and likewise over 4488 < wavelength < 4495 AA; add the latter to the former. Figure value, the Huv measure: 45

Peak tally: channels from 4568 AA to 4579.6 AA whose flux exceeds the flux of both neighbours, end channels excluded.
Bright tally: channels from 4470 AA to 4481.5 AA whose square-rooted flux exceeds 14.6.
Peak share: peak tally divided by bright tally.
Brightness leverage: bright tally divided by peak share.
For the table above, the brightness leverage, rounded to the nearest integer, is 100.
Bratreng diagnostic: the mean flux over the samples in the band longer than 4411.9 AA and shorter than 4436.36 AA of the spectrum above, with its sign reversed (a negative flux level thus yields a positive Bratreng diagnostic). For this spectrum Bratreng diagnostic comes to -188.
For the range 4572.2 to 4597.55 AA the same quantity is -230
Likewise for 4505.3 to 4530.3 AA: -228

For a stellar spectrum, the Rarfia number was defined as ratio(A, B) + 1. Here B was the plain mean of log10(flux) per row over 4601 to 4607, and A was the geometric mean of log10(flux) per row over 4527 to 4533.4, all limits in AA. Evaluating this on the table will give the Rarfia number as 1.97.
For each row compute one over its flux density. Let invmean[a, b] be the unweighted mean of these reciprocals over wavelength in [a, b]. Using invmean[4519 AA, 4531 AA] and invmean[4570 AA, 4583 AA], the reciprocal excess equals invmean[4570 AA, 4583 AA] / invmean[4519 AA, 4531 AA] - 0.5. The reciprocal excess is 0.42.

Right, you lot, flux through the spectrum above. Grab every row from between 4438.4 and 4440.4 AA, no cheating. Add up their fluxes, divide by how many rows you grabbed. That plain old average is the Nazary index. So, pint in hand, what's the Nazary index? 204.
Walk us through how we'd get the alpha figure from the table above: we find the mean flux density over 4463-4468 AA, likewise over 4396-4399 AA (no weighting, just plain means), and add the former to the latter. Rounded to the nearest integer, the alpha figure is 388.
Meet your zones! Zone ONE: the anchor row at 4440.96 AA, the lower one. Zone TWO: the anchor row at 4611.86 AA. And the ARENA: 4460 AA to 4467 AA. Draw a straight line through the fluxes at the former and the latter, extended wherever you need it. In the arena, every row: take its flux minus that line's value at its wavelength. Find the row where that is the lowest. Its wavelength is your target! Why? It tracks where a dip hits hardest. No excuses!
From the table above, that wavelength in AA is 4460.43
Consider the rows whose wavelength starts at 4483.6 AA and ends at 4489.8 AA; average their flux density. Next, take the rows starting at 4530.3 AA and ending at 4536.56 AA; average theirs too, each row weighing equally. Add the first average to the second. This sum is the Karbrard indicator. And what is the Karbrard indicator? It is 418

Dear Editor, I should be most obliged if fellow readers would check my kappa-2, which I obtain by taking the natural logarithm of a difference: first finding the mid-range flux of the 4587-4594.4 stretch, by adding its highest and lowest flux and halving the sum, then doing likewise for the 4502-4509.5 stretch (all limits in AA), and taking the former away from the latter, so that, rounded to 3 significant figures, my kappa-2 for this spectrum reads 1.95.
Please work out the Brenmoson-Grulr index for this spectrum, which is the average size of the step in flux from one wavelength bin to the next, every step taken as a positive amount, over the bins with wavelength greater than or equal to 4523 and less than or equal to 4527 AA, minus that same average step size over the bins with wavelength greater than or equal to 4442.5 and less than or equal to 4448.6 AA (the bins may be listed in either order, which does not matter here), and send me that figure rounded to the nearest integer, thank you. 7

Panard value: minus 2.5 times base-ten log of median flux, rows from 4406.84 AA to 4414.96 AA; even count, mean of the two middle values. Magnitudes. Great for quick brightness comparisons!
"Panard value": -5.65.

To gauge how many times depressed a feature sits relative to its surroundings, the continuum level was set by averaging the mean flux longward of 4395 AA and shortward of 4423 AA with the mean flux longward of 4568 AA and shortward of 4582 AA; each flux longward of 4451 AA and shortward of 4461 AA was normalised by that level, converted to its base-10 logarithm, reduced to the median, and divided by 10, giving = -0.0094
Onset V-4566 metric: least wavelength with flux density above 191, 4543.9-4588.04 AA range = 4544.40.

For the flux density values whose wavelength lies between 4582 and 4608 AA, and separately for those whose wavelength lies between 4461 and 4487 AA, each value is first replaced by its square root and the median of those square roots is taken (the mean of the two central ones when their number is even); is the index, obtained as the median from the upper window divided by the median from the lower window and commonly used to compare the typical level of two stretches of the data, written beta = 1.03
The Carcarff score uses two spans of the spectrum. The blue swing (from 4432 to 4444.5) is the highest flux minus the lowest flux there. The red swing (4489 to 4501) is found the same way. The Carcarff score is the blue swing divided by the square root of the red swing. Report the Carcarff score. 7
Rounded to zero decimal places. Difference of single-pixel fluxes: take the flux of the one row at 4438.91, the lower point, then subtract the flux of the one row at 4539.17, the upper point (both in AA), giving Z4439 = -23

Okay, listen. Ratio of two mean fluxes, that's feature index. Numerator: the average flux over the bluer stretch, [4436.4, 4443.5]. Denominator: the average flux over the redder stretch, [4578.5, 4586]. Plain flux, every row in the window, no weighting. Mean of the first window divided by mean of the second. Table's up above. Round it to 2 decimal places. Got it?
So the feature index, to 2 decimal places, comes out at 0.90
